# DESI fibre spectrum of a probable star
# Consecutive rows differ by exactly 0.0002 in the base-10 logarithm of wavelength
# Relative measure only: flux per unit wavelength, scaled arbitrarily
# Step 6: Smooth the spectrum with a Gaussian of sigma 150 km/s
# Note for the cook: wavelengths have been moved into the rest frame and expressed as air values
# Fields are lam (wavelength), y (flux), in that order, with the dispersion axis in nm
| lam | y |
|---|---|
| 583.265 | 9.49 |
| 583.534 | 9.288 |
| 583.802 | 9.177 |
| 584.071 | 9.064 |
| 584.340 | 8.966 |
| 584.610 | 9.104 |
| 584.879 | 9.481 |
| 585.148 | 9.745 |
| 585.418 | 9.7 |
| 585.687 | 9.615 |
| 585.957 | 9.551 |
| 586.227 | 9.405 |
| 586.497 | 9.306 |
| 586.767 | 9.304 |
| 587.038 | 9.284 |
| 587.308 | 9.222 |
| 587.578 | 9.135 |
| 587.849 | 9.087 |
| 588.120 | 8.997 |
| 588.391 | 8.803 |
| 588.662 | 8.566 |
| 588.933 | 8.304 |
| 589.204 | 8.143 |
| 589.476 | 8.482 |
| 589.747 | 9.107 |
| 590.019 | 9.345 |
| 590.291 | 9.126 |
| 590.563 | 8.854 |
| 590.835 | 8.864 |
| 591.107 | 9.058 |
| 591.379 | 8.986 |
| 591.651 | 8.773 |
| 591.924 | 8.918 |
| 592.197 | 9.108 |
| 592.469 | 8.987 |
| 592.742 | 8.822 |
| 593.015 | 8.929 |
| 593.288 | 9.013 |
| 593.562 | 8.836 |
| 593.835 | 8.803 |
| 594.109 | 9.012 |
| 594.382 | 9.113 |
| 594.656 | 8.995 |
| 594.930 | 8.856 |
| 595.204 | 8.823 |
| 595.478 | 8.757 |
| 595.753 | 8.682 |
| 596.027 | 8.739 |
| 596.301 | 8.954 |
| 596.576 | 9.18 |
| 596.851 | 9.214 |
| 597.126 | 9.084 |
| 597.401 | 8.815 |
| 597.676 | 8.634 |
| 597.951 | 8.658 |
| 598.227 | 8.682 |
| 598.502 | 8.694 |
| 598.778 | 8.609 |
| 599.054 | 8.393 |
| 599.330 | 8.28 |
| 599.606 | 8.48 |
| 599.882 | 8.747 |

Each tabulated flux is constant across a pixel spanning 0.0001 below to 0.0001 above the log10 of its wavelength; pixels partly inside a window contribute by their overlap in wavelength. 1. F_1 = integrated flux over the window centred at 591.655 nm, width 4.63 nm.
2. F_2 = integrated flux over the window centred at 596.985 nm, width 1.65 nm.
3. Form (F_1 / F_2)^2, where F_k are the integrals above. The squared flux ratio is 7.8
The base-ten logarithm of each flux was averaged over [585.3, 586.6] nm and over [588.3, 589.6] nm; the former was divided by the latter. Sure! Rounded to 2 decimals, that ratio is 1.06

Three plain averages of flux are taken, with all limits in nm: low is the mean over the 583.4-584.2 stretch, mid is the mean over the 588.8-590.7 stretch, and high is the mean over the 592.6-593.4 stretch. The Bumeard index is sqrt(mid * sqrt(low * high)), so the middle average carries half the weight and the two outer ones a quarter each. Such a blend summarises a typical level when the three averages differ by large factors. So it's 8.91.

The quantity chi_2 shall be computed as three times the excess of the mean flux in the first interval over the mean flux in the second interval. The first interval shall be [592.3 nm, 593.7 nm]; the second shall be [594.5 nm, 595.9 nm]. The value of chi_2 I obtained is 0.3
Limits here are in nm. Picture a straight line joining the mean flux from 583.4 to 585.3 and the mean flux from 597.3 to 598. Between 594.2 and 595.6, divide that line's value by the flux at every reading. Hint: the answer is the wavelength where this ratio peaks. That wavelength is 595.478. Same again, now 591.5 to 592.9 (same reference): 591.651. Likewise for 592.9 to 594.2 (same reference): 593.835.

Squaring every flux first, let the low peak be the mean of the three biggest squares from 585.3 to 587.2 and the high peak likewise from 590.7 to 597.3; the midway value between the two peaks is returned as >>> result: 88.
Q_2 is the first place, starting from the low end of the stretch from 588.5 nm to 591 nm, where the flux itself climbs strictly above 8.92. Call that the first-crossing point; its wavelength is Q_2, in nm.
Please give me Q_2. 589.747 nm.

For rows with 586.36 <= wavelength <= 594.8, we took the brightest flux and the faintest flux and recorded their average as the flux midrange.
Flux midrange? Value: 8.74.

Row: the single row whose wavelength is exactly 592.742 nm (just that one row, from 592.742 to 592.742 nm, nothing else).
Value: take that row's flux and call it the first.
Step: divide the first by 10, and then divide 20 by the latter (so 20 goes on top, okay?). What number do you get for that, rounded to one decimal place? 22.7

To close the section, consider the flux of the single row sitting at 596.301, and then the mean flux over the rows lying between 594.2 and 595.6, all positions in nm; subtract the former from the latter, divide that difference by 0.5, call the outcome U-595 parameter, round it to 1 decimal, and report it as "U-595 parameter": -0.1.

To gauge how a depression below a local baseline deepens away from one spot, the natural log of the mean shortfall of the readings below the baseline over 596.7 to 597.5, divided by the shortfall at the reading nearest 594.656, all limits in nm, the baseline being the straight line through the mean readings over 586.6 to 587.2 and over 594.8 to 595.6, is 0.8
